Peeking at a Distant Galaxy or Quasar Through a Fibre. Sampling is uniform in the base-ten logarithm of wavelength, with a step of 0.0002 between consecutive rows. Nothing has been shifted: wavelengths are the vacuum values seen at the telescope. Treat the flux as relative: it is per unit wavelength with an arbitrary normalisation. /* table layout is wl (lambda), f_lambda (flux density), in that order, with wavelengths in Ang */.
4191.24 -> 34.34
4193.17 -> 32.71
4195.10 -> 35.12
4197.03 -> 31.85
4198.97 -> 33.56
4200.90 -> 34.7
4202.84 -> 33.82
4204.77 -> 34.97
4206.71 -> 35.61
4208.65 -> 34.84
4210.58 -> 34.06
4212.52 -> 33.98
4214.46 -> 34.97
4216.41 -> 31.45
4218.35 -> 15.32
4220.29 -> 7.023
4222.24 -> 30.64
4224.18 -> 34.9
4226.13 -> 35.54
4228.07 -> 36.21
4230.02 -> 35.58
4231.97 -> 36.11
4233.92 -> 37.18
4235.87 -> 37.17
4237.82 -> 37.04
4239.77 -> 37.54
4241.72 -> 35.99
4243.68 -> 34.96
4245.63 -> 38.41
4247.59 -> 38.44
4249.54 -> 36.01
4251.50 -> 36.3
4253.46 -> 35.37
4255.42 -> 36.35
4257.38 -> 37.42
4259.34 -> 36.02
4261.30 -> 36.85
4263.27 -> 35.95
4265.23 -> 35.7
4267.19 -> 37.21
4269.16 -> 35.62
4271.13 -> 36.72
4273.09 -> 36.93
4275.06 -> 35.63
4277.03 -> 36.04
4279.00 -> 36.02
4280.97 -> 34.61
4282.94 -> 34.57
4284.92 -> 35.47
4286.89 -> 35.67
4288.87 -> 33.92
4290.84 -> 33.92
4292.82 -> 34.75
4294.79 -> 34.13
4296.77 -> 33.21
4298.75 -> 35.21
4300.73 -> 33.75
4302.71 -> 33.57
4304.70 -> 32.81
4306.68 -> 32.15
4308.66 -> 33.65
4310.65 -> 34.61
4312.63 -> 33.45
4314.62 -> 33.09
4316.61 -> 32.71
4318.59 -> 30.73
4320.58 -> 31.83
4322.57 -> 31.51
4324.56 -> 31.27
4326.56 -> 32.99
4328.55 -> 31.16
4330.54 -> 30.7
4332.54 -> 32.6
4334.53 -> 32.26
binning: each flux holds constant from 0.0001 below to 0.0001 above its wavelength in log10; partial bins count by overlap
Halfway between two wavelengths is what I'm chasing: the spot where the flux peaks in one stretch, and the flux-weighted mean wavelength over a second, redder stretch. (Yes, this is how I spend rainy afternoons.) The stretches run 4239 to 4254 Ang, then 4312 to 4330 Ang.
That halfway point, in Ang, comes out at 4284.0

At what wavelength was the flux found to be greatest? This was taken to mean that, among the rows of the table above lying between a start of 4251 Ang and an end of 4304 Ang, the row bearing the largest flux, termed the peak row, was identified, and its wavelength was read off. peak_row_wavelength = 4257.38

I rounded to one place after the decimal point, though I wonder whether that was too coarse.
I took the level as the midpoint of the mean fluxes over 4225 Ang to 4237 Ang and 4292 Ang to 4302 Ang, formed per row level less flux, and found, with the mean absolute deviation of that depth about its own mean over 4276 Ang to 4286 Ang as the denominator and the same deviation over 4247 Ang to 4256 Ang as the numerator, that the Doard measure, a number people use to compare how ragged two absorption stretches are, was 1.3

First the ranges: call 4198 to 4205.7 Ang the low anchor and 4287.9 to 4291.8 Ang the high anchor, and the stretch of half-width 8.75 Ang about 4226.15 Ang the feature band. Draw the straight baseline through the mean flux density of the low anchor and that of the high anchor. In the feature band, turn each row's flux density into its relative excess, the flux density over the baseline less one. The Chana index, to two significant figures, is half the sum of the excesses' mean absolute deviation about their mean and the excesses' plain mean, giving 0.058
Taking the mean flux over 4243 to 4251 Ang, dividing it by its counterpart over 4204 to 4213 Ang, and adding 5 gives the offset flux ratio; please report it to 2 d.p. 6.07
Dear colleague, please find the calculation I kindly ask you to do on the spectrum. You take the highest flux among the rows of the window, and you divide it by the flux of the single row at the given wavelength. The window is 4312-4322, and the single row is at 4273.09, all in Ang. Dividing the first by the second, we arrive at 0.91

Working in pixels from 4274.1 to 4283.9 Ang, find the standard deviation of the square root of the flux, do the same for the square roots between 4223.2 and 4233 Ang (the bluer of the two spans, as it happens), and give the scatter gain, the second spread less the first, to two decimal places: -0.02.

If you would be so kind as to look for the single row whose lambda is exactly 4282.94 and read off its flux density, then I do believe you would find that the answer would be 34.57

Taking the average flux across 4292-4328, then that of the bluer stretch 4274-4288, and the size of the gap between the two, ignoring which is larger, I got 2.4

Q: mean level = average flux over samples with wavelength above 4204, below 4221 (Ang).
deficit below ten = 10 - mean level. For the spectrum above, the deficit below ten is -19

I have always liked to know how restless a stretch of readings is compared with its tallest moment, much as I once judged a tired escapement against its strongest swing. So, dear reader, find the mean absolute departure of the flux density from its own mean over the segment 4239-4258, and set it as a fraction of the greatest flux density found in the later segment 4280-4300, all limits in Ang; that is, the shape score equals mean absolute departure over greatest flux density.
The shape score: 0.03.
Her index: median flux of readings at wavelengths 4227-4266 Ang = 36.3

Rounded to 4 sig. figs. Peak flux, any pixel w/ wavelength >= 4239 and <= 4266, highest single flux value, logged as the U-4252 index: 38.44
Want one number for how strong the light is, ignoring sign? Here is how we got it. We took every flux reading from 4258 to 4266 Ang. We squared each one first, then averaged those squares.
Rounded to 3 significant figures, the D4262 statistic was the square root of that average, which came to 36.1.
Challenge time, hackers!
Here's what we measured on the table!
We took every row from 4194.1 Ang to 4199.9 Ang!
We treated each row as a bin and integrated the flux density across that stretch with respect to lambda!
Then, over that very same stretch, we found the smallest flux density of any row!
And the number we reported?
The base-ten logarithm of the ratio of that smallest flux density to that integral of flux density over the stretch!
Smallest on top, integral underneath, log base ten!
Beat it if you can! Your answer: -0.785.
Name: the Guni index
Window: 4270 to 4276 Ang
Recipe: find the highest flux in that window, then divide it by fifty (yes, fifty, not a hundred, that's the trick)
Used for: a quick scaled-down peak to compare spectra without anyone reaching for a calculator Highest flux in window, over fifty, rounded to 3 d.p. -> 0.739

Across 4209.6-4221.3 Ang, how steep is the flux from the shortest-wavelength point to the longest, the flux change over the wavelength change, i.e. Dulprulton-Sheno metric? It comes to -2.78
